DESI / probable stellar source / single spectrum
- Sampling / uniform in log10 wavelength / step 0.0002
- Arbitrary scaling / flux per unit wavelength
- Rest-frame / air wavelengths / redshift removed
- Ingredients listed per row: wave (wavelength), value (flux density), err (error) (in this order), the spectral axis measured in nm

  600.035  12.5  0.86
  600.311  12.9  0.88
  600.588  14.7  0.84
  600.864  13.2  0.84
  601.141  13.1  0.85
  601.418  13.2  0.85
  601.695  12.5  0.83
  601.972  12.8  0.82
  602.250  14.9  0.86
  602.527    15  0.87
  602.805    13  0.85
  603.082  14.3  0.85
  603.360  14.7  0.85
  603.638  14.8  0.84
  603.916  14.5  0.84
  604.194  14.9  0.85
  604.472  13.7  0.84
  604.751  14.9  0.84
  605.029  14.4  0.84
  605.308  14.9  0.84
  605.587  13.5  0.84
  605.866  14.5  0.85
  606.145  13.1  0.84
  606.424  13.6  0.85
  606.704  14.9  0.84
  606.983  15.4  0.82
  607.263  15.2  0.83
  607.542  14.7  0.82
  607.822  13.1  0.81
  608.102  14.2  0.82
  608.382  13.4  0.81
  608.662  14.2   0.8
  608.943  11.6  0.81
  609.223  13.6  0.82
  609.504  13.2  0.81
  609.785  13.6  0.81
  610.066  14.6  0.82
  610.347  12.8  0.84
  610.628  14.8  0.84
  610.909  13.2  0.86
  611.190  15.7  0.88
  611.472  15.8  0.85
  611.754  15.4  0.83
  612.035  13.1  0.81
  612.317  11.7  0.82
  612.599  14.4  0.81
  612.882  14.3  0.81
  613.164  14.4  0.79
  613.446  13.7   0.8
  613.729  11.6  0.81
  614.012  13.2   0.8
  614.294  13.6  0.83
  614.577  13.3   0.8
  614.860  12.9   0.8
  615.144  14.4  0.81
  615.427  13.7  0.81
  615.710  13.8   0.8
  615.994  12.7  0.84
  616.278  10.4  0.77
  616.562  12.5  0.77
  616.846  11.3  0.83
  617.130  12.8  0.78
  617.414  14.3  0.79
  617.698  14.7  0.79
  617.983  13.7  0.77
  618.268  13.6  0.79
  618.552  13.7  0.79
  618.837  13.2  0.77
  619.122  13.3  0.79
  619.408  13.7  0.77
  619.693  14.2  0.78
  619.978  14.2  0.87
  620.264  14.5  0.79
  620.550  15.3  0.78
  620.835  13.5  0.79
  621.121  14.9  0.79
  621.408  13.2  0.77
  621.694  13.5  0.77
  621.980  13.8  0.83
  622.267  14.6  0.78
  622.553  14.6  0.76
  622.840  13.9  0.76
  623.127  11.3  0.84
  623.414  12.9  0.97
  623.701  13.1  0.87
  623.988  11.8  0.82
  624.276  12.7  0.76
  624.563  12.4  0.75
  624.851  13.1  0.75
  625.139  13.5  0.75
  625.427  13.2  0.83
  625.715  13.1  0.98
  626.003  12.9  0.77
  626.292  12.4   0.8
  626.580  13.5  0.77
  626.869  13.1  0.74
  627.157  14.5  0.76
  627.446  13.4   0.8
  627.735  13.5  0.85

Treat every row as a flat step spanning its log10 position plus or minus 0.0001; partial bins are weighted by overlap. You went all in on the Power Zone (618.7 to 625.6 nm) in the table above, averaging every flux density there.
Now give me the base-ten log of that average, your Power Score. 1.13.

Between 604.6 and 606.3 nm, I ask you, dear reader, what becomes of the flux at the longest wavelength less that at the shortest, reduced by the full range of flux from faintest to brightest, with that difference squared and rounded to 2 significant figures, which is 13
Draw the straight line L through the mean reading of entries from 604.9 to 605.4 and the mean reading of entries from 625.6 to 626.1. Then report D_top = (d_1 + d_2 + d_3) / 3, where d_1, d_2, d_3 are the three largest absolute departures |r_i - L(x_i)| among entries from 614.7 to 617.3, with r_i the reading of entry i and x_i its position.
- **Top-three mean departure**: 2.3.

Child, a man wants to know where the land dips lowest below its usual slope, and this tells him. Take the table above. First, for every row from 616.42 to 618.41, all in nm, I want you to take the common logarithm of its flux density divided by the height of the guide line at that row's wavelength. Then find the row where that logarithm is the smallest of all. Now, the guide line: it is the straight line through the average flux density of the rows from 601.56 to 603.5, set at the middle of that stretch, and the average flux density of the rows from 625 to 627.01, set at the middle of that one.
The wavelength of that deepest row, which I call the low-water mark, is 616.846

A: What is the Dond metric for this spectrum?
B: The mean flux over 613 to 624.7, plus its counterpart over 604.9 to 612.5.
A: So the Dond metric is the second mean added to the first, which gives 27.4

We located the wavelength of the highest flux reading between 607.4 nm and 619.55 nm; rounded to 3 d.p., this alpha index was 611.472 nm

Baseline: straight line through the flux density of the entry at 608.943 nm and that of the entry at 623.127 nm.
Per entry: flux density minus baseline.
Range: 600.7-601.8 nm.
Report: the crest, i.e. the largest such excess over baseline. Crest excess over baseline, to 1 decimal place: 1.4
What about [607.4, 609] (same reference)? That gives 3.1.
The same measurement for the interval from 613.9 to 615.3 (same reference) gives 2.9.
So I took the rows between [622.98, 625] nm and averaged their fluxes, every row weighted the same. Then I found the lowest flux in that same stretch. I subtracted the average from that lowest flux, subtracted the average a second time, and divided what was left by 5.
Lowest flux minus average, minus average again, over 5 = -2.73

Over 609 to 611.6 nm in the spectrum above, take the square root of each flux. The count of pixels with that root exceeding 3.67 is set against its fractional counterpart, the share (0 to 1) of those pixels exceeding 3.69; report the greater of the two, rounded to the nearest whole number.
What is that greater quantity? 6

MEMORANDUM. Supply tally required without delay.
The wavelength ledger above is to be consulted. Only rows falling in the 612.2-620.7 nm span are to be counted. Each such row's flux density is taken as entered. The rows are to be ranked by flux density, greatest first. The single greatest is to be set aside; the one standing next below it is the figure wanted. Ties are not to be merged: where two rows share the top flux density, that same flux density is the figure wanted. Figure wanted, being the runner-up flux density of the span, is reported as 14.7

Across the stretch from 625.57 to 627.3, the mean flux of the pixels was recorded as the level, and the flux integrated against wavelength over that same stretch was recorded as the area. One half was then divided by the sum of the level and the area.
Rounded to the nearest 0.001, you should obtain 0.014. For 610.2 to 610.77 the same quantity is 0.023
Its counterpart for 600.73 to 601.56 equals 0.021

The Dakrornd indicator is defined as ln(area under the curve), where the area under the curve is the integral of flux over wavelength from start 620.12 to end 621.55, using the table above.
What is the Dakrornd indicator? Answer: 3.02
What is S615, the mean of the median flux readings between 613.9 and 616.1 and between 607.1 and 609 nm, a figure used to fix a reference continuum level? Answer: 13.8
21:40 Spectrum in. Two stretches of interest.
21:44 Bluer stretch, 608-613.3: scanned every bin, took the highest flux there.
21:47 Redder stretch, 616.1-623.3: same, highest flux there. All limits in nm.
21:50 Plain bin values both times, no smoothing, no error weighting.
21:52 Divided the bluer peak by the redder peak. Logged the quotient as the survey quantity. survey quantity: 1.03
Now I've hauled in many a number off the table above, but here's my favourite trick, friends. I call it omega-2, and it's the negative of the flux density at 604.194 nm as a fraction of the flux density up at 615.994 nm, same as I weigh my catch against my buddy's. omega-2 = -1.17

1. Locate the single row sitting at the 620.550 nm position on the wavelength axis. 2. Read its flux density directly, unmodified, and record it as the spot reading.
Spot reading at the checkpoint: 15.3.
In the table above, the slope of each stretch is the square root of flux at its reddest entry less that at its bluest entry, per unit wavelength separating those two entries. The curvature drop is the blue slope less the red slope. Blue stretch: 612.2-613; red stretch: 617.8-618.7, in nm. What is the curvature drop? 0.64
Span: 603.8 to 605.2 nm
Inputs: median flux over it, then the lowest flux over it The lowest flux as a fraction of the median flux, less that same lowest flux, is -12.8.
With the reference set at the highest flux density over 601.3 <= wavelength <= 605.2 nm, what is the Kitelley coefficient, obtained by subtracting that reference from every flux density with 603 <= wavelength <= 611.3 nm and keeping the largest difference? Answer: 0.7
